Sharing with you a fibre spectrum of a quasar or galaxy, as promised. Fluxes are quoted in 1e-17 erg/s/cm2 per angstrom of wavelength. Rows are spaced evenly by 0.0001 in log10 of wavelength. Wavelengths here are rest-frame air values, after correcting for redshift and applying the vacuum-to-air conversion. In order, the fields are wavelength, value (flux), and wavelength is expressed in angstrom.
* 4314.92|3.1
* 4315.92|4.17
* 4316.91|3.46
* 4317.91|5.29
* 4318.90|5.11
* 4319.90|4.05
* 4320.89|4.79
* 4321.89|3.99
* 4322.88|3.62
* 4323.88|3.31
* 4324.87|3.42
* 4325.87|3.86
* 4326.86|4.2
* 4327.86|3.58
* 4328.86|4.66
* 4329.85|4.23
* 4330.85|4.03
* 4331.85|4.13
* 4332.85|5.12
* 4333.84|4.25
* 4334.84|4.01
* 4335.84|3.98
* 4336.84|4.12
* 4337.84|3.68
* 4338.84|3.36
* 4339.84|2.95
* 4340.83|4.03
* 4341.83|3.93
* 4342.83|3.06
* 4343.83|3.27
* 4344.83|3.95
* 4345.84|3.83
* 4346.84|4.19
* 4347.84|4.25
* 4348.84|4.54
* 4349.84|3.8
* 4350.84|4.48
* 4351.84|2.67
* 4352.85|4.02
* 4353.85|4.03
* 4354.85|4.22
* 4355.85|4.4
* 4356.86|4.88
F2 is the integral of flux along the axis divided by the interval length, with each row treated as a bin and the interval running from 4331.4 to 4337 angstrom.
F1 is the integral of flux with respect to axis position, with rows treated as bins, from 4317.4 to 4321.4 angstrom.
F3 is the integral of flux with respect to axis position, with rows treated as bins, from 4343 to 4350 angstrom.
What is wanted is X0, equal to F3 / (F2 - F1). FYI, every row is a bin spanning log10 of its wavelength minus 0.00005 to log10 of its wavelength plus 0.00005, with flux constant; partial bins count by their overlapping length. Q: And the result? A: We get -1.8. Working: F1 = 19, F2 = 4.3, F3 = 28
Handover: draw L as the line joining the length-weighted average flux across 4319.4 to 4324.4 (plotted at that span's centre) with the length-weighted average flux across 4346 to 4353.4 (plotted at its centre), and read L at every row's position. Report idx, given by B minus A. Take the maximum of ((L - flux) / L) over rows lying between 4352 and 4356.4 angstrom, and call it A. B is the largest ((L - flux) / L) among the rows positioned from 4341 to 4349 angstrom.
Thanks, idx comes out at 0.24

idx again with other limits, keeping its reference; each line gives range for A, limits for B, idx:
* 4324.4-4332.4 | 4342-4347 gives 0.10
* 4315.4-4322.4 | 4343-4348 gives 0.06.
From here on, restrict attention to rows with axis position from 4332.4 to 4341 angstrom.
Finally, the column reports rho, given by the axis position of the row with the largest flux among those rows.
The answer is 4332.85 angstrom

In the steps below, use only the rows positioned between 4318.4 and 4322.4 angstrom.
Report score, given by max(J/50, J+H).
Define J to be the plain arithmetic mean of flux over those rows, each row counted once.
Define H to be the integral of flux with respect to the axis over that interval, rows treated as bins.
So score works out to 22.4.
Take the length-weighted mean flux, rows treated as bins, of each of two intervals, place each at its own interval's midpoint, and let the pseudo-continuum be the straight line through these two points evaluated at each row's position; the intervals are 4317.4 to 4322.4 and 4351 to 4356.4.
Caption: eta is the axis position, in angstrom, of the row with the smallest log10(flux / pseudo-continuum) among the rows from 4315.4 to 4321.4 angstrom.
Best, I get 4316.91 angstrom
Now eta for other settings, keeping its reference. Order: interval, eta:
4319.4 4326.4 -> 4323.88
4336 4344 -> 4339.84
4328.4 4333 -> 4330.85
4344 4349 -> 4345.84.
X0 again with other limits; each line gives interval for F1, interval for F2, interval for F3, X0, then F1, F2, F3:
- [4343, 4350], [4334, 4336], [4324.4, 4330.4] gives -1.0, 28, 4.0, 24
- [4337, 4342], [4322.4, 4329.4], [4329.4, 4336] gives -2.0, 18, 3.8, 28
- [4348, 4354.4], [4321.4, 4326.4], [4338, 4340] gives -0.3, 25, 3.6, 7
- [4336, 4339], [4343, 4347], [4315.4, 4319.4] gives -2.4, 11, 3.7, 18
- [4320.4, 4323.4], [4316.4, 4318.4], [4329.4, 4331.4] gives -1.0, 12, 4.4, 8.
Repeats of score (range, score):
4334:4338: 19.9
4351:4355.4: 20.5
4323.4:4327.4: 18.5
